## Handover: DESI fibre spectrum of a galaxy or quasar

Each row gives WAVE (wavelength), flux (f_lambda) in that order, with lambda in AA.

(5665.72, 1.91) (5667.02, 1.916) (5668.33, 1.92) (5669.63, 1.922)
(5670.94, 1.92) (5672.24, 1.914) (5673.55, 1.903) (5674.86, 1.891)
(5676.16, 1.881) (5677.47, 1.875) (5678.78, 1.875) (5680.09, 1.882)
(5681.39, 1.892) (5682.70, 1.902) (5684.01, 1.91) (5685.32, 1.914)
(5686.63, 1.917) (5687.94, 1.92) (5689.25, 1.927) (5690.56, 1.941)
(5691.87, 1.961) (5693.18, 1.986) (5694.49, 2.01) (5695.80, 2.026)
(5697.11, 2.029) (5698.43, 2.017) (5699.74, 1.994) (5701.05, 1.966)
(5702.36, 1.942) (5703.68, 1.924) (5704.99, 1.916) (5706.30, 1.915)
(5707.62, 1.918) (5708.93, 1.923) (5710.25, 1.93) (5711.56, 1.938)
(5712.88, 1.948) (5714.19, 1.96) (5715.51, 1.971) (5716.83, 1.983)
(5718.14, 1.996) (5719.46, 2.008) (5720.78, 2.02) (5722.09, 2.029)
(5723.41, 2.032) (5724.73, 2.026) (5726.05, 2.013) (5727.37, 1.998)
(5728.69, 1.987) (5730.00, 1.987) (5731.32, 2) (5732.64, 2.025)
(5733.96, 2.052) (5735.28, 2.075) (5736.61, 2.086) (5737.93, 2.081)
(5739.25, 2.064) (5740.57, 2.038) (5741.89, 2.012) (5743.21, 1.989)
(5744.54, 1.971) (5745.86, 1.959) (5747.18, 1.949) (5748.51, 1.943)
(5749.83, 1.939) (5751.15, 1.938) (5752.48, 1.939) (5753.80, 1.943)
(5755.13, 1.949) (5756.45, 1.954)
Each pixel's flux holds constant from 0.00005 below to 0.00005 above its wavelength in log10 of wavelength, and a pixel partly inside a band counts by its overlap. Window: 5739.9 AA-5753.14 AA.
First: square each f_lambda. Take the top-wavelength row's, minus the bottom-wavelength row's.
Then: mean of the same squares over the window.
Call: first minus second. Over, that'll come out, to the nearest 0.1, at -4.3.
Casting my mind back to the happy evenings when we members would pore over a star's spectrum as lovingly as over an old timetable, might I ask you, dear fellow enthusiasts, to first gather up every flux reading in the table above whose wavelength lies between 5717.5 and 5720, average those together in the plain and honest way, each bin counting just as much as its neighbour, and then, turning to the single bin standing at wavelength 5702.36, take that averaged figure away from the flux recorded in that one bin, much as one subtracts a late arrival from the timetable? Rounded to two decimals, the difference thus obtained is -0.06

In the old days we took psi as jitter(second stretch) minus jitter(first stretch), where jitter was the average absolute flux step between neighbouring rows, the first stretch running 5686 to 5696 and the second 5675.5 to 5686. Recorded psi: -0.0091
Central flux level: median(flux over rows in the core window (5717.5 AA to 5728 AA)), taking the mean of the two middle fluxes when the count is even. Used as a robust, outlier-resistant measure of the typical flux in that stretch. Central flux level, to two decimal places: 2.02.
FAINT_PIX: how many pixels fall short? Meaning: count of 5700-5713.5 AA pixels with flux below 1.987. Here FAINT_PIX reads 10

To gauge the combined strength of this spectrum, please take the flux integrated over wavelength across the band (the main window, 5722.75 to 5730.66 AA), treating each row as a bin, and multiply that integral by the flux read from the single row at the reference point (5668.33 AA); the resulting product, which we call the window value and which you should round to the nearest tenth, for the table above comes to 30.5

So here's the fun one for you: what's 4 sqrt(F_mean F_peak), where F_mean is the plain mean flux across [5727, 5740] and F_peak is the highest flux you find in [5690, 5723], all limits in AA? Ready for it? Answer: 8.13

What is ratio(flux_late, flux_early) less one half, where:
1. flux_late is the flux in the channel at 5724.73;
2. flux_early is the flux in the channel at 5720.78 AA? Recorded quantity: 0.503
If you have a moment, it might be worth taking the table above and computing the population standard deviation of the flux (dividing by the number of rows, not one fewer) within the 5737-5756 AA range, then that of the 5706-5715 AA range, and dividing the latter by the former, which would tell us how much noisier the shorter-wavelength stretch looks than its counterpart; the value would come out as 0.32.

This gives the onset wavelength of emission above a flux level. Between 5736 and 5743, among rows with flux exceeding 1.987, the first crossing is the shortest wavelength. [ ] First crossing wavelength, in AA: 5736.61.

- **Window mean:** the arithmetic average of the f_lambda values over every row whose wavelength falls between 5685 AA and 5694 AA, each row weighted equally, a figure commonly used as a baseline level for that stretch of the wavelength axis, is 1.94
